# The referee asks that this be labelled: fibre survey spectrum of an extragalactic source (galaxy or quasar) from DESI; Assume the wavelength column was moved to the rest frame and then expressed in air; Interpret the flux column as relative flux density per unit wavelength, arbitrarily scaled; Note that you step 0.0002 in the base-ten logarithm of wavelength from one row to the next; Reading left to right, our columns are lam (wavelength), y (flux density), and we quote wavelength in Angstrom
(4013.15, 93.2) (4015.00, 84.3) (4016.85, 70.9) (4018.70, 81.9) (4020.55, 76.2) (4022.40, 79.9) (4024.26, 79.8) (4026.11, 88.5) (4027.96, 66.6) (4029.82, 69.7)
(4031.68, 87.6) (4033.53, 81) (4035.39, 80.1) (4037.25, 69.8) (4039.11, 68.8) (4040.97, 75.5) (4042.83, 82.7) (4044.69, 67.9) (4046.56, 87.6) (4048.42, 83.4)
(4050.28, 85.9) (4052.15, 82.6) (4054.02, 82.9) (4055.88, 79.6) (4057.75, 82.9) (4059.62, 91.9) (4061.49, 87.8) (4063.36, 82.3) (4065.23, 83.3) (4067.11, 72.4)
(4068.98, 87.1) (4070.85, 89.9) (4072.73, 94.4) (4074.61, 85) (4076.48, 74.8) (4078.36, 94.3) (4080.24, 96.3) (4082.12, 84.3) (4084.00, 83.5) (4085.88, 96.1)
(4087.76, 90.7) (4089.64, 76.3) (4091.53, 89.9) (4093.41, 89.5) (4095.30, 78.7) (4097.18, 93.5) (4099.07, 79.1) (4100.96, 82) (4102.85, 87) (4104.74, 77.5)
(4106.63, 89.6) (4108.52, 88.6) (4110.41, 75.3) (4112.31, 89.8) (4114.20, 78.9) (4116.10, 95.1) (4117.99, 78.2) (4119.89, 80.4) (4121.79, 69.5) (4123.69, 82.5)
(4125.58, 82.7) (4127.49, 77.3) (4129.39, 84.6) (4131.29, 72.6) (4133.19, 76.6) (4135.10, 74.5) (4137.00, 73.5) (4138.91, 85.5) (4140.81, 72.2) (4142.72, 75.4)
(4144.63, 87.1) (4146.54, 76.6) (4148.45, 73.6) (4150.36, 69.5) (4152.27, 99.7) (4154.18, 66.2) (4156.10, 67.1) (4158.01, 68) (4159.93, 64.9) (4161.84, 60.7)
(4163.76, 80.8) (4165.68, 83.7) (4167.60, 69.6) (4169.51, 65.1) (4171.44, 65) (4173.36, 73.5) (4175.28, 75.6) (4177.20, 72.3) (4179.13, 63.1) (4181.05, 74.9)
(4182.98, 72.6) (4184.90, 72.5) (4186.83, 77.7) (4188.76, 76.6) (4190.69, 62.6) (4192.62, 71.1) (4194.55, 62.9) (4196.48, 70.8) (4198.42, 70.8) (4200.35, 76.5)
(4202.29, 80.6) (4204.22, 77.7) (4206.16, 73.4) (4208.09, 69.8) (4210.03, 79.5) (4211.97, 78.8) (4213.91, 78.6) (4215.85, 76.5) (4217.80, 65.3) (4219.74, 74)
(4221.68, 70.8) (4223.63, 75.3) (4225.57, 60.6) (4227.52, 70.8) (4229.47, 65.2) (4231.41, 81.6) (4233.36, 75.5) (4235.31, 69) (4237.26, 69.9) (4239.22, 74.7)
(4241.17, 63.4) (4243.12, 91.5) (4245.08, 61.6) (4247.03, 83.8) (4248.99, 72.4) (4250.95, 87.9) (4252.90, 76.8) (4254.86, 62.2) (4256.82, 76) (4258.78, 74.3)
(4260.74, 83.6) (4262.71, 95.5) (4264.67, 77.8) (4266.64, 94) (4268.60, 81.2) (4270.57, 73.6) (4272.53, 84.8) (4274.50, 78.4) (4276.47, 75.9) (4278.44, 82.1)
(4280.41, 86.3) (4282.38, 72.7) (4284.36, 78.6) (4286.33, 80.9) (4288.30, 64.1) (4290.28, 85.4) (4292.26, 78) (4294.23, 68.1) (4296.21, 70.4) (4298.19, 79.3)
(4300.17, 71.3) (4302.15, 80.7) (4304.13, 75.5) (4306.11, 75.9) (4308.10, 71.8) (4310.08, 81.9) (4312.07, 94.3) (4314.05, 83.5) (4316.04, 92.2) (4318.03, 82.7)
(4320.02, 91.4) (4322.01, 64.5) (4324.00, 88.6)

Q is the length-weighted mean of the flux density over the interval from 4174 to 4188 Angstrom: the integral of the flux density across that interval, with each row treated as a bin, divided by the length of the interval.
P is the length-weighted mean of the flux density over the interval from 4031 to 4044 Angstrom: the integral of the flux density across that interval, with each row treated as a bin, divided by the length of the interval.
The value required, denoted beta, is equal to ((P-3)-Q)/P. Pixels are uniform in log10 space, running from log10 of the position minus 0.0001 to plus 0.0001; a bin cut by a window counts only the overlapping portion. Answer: 0.02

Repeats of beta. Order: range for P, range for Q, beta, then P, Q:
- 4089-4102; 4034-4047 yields 0.07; 84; 75.8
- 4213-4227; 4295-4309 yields -0.09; 72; 74.9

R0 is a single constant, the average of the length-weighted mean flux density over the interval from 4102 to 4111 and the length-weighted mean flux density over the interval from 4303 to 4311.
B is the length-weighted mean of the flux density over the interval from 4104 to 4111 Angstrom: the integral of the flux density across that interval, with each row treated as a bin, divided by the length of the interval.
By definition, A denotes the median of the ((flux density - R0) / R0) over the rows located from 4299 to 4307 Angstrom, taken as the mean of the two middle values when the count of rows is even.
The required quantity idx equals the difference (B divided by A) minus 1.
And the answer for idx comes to -1509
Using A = -0.06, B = 83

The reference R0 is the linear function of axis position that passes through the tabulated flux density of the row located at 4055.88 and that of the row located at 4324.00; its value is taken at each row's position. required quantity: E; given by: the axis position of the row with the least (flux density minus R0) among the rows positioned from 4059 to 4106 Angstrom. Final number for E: 4067.11 Angstrom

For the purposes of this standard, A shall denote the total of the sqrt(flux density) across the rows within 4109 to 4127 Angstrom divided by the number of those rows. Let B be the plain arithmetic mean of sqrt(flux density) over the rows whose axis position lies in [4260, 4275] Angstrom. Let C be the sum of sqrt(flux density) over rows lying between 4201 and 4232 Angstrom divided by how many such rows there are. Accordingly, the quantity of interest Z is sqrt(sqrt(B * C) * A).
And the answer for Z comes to 8.93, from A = 9.01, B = 9.1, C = 8.6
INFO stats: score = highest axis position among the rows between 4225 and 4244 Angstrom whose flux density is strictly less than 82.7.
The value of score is 4241.17 Angstrom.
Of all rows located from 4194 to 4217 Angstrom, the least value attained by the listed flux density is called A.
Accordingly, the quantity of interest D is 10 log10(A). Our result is 17.99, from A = 62.9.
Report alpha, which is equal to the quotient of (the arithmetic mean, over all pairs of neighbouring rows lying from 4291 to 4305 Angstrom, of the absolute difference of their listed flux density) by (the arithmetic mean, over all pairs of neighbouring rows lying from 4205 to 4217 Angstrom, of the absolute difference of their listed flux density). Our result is 2.23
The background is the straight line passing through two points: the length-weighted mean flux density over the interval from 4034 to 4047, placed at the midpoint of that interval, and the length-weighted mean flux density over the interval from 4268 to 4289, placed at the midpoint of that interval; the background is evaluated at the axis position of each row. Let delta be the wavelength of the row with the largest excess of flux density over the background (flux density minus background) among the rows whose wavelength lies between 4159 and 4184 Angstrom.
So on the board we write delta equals 4165.68 Angstrom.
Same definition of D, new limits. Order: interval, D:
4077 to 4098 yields 18.83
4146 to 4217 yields 17.83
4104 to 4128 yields 18.42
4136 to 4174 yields 17.83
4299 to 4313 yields 18.53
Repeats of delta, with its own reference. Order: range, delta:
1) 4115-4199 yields 4152.27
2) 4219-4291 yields 4262.71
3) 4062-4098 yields 4080.24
